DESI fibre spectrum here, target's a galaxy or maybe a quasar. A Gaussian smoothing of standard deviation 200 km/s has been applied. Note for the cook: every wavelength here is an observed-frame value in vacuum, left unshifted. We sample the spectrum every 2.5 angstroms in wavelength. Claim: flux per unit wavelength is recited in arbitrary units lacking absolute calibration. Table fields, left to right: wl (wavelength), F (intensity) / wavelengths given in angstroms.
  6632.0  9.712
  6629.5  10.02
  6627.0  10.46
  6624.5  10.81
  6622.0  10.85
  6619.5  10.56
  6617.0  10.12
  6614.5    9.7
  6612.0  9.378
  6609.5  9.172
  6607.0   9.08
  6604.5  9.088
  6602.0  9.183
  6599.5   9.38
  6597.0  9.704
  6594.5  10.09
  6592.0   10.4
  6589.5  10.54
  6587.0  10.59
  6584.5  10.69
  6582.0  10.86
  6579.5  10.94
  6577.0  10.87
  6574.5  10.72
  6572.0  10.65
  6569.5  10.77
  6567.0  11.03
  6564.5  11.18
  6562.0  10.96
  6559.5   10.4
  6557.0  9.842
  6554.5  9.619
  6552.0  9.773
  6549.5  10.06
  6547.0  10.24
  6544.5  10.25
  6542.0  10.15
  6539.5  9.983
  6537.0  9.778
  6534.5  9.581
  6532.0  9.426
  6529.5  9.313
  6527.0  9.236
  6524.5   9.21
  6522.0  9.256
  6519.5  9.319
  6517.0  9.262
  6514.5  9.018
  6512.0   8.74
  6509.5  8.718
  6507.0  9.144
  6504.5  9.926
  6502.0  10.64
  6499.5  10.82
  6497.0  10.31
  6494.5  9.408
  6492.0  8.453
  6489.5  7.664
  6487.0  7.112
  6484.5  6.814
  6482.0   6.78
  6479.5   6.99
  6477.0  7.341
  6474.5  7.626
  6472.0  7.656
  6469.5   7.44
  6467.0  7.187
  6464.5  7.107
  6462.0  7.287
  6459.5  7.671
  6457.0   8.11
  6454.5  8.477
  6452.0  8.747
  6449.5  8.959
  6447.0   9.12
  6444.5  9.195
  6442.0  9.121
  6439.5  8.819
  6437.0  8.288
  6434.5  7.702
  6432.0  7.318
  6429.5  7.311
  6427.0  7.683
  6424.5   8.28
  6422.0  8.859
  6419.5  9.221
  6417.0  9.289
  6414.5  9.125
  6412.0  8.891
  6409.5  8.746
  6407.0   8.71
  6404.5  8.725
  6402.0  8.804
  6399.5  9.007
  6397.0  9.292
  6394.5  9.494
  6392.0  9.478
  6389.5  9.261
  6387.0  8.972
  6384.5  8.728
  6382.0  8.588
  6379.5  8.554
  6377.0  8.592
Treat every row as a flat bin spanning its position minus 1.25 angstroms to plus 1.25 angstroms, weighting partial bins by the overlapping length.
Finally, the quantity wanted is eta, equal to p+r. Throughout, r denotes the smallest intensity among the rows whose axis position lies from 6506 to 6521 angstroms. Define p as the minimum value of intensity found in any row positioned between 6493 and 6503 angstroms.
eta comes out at 18.1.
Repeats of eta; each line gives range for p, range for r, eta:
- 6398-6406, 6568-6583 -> 19.4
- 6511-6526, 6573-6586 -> 19.4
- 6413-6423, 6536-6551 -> 18.6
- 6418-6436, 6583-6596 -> 17.4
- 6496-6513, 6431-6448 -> 16.0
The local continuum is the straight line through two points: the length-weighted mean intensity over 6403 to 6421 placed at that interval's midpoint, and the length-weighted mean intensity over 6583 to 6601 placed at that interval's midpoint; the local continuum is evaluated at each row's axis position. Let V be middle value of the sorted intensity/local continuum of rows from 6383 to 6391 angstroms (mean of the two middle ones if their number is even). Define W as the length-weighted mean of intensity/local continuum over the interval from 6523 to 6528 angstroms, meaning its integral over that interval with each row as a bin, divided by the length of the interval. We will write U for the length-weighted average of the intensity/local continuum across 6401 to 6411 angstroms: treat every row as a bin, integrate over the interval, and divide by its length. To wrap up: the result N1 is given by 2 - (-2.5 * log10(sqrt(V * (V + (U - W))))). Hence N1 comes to 2.04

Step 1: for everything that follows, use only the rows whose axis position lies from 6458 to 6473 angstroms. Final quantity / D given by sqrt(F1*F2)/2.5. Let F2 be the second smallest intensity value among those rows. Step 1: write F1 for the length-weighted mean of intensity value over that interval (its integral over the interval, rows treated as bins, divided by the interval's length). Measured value 2.9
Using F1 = 7.4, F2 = 7.187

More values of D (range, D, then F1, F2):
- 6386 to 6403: 3.6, 9.2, 8.972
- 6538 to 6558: 4.0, 10.0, 9.773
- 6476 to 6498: 2.9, 7.9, 6.814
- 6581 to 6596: 4.2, 10.5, 10.4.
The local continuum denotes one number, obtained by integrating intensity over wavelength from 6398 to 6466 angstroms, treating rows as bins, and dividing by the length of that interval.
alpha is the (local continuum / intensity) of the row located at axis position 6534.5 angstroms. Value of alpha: 0.88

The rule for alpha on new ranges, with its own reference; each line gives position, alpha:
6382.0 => 0.99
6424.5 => 1.02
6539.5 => 0.85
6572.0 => 0.79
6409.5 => 0.97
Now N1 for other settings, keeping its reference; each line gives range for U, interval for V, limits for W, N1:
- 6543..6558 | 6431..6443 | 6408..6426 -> 1.91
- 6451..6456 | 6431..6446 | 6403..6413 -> 1.90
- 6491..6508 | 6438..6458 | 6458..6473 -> 2.08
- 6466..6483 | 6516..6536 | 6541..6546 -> 1.78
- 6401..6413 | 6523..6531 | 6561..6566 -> 1.87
